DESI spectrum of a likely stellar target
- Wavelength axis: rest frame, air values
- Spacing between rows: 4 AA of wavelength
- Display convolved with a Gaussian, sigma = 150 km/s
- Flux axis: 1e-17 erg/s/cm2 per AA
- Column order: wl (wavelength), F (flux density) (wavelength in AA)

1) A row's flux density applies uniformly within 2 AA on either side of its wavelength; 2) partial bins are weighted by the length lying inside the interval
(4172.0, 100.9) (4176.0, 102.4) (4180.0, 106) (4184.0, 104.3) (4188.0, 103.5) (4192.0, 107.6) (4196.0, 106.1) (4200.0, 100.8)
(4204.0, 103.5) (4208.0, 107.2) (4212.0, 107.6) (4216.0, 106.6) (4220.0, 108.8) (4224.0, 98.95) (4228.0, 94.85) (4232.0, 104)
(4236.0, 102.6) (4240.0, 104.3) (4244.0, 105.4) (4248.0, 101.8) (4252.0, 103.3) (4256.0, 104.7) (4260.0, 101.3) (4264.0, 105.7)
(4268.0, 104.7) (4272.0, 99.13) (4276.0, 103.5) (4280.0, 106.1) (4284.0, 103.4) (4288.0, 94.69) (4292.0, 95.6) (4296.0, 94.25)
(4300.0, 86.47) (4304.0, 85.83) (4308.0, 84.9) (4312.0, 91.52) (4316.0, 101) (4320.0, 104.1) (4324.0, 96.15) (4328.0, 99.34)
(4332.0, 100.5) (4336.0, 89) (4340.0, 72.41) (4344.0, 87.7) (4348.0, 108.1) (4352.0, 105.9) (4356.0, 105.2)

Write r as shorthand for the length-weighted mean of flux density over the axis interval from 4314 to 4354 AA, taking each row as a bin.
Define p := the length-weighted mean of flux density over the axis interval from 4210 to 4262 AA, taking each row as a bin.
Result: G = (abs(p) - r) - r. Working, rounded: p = 103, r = 96.4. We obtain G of -89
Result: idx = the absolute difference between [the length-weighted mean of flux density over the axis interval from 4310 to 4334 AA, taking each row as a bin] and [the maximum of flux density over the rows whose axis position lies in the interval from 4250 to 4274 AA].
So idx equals 7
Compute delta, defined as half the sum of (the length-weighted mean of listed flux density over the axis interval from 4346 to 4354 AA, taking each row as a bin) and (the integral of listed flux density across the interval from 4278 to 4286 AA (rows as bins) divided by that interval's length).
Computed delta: 106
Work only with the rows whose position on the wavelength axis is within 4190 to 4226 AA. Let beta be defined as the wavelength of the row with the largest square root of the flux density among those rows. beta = 4220.0 AA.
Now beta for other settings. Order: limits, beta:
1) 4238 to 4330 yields 4280.0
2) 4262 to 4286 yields 4280.0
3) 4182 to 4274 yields 4220.0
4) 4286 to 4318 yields 4316.0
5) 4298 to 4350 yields 4348.0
